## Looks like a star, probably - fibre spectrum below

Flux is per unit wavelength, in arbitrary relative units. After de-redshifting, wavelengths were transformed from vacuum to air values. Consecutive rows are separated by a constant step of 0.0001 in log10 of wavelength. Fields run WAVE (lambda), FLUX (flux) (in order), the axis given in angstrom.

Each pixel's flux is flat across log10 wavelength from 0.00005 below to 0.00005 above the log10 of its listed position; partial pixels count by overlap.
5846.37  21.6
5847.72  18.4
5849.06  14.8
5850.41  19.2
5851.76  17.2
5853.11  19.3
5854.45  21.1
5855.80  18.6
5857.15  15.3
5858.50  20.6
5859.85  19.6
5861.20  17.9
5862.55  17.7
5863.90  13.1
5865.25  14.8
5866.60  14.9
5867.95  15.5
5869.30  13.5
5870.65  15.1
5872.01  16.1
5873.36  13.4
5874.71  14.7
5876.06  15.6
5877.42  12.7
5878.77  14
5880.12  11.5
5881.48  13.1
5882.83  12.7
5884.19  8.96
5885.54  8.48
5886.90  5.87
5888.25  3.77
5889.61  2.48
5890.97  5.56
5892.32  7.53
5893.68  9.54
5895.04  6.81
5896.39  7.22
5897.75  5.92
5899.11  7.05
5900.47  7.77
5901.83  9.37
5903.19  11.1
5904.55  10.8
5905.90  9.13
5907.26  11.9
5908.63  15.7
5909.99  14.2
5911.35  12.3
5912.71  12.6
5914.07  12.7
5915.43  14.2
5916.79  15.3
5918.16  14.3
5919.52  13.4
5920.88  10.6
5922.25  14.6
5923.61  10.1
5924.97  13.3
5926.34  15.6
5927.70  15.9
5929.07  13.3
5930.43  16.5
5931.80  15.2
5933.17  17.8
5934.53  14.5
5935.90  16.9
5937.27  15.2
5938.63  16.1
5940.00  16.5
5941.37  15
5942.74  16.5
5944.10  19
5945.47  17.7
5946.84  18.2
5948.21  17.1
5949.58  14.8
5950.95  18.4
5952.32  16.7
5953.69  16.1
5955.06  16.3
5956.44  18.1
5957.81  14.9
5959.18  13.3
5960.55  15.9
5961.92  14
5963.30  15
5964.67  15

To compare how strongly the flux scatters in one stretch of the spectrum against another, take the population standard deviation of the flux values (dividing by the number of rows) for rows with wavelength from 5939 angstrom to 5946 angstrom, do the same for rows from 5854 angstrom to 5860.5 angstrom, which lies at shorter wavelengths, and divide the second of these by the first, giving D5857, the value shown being 1.5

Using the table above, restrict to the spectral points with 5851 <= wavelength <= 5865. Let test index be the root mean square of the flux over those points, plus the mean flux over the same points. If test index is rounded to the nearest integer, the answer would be 36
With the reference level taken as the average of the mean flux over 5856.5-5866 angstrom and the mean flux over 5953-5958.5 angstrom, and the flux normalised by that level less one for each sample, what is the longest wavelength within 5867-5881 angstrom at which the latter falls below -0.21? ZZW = 5880.12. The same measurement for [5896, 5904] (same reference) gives 5903.19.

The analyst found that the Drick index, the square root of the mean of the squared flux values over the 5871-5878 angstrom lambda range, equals 14.6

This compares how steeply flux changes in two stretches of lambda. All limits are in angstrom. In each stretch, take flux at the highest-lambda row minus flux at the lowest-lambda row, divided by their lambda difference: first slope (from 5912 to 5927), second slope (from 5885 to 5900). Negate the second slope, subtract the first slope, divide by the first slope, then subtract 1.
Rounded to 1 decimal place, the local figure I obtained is -1.5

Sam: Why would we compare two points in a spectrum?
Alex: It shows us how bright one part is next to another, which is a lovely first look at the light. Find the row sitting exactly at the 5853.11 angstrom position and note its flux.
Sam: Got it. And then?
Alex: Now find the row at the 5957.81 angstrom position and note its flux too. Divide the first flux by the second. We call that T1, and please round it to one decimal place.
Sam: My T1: 1.3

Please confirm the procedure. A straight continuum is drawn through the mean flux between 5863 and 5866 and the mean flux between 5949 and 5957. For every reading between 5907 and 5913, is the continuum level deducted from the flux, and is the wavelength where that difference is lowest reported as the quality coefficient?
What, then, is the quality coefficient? 5907.26 angstrom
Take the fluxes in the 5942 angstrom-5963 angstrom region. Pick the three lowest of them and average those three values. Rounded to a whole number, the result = 14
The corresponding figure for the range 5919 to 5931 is 11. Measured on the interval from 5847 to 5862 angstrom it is 16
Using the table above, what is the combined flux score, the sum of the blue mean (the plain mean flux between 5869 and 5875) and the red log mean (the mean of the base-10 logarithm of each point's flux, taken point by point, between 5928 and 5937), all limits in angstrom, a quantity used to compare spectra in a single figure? 15.8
